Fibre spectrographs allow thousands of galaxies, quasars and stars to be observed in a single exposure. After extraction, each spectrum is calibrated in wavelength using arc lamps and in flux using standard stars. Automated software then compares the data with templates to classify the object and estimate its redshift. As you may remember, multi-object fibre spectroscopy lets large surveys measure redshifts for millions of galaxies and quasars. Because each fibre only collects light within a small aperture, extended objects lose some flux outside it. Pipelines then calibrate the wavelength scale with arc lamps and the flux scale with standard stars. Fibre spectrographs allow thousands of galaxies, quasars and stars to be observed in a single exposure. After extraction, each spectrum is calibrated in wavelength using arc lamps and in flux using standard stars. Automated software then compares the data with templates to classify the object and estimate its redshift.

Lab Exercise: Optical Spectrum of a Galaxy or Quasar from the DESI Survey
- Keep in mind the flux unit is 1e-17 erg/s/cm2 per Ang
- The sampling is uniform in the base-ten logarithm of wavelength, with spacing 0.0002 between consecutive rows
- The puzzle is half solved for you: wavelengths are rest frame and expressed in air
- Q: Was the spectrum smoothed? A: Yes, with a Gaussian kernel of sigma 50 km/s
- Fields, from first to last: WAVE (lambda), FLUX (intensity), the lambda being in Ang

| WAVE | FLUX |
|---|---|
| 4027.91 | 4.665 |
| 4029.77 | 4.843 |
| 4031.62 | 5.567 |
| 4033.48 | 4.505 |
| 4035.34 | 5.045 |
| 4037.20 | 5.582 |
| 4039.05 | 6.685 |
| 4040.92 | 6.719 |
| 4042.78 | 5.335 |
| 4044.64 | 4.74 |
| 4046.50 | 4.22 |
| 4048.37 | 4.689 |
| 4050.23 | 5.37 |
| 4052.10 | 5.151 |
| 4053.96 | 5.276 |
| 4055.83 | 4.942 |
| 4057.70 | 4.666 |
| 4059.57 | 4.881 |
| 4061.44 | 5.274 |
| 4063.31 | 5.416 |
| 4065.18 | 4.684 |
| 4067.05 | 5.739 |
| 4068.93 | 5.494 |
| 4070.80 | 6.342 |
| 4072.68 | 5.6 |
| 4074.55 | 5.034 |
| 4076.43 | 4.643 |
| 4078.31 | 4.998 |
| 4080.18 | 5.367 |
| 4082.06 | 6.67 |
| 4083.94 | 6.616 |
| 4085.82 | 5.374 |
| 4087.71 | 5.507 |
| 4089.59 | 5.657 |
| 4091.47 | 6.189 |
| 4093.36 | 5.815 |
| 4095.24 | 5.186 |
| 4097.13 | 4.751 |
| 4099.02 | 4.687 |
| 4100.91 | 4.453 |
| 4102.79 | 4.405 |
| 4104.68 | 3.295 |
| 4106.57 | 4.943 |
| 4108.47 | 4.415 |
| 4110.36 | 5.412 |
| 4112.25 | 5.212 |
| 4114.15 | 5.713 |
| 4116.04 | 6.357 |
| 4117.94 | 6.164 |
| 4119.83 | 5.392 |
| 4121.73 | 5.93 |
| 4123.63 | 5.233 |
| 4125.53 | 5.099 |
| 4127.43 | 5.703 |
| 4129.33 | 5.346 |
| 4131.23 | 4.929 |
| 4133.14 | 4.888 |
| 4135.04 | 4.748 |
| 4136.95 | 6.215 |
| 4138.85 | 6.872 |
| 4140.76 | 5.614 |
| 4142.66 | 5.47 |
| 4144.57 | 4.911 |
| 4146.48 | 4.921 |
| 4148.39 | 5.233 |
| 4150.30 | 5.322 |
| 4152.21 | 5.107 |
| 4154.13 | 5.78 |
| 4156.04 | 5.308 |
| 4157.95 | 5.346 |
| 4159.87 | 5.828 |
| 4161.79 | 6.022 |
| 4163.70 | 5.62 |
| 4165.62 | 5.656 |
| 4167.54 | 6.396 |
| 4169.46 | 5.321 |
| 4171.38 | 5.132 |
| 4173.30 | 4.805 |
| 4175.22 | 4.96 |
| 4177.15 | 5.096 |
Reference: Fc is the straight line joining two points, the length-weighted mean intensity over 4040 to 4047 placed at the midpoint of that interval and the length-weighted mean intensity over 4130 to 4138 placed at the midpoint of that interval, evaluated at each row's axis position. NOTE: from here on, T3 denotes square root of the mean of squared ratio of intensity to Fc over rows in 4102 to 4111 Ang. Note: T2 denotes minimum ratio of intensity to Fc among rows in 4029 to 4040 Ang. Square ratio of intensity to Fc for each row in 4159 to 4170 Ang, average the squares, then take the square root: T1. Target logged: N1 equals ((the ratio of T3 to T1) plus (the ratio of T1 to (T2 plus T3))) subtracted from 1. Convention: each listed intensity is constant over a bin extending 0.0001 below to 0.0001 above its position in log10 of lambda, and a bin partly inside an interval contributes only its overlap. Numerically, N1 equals -0.43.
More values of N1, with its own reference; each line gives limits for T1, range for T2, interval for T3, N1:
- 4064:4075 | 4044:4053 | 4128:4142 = -0.58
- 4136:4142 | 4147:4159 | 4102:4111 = -0.37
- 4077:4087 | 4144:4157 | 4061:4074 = -0.50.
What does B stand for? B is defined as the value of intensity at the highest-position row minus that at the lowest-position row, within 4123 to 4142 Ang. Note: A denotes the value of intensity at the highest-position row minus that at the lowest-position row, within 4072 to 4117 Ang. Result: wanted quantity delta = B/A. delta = 0.5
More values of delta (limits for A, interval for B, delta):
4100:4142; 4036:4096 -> -0.3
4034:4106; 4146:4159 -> -0.2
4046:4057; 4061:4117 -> 1.5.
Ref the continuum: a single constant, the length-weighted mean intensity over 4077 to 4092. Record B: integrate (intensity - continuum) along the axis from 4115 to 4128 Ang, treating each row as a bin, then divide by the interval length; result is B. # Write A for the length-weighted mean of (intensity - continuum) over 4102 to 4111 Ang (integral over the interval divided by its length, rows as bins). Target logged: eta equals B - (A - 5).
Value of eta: 6.2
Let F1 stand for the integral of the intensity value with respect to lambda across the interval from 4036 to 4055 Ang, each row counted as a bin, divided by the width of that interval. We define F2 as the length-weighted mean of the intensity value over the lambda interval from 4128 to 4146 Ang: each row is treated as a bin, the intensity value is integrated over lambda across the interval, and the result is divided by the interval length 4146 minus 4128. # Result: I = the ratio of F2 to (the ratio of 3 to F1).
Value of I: 9.7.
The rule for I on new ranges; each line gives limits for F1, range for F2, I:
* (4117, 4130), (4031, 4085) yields 9.9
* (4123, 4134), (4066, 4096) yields 9.8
